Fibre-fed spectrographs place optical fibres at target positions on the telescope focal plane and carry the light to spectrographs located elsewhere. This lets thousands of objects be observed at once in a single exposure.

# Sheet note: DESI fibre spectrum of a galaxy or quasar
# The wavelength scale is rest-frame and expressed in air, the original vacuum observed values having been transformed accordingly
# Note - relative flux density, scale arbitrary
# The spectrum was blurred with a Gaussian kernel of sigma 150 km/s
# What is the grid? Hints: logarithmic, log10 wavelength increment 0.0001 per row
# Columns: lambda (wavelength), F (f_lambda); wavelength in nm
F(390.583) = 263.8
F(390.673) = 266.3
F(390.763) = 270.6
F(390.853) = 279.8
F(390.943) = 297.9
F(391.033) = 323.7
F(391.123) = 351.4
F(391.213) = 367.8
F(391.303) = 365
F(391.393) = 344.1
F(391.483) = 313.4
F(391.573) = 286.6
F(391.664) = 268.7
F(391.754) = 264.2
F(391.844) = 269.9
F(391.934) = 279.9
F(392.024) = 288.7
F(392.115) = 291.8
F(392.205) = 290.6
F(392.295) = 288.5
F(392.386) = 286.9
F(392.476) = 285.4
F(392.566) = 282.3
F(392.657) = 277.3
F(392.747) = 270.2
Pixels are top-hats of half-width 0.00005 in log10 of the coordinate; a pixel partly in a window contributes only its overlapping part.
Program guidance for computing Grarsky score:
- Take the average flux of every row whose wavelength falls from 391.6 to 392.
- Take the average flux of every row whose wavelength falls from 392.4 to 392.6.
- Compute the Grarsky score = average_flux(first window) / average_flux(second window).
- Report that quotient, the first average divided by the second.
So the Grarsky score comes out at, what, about 0.95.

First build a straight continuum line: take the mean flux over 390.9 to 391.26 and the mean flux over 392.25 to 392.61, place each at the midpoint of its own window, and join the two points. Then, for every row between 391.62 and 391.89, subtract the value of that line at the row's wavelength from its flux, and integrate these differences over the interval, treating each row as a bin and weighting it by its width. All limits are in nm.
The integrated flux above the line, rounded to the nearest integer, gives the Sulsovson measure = -12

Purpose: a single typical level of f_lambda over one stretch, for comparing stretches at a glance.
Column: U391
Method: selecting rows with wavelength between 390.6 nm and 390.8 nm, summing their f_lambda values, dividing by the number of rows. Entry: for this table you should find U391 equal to 268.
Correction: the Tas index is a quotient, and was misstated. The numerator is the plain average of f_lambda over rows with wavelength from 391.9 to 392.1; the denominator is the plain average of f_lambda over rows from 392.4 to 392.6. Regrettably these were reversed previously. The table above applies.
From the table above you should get 1.00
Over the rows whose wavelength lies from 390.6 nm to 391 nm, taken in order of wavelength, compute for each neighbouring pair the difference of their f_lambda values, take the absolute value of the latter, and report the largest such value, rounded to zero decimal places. 18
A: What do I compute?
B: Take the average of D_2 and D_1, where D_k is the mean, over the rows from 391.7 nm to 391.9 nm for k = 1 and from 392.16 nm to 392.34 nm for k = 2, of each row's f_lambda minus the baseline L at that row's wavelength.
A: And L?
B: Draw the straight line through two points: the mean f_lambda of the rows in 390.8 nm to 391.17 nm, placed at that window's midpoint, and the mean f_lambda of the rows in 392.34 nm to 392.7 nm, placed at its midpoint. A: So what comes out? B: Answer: -14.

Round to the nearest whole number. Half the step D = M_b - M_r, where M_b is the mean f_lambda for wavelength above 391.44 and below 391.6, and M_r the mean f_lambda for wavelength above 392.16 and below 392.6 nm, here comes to 7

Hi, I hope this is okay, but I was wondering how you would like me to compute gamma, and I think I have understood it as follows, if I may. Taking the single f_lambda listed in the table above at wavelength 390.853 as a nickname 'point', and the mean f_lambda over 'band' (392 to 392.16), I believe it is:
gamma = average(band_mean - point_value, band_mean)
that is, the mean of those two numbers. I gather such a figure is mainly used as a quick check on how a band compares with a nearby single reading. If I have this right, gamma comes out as 150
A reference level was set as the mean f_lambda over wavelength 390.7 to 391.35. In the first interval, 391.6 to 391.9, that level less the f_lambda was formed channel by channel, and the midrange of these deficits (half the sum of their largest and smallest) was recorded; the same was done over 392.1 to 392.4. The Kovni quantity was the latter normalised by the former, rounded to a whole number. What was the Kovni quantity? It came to 1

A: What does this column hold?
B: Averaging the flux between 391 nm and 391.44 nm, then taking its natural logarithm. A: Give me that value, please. 5.86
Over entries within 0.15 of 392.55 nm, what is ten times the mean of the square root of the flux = 168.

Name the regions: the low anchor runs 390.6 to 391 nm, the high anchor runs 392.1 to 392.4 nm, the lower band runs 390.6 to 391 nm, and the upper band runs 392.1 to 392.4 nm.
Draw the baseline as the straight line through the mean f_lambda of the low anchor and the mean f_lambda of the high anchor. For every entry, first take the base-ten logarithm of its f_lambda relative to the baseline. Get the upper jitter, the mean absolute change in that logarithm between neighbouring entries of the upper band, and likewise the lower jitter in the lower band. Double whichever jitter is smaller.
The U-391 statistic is 0.007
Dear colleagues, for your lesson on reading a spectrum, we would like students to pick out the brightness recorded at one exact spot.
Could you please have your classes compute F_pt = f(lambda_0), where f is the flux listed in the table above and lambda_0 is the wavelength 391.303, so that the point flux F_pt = 365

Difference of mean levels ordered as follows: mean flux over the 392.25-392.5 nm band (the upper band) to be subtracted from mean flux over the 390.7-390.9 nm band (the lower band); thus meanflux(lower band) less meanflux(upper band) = -12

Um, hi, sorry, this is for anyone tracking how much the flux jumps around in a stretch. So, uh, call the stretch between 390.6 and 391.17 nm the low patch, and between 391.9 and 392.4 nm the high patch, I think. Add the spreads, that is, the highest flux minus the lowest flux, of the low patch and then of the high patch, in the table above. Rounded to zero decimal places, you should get 97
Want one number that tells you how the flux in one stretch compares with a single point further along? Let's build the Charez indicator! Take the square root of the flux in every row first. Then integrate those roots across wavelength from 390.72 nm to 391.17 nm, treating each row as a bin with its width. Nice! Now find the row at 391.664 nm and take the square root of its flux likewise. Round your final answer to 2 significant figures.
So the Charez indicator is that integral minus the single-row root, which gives -8.5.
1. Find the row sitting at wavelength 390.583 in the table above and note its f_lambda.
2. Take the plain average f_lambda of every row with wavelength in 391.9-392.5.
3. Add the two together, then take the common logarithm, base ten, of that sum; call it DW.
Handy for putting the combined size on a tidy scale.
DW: 2.74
